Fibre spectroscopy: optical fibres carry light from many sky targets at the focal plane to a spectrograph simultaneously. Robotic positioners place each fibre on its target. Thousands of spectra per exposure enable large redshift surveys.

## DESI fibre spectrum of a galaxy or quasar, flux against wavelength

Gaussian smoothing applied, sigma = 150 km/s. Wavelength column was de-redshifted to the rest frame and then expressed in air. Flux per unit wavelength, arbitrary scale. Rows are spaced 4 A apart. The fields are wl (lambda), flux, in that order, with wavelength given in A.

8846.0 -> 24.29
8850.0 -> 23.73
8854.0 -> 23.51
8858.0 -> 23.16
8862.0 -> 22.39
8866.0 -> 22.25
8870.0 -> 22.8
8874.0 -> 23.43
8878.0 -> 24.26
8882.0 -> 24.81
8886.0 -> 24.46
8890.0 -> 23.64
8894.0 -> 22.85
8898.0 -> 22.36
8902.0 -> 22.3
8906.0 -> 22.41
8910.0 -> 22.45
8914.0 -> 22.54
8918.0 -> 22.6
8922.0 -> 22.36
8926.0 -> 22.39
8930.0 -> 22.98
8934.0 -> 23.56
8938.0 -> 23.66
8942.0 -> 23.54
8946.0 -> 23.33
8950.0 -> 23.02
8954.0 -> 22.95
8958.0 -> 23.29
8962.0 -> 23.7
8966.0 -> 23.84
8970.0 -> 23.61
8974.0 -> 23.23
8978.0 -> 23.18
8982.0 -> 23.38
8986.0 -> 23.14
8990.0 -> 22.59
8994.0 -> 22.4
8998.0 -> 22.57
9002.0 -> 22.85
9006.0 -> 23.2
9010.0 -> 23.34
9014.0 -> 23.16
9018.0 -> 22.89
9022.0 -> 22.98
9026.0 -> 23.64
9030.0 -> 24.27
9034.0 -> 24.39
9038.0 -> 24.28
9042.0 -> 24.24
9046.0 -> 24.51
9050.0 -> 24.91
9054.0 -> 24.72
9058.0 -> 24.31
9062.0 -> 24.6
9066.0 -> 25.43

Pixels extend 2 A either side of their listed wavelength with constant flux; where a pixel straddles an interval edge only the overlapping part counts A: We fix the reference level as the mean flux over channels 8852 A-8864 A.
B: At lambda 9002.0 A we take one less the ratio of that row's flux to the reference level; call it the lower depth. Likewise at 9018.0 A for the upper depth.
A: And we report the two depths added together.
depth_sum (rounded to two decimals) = 0.01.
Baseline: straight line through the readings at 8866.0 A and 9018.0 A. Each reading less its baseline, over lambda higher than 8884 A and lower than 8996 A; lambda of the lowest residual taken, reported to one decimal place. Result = 8994.0 A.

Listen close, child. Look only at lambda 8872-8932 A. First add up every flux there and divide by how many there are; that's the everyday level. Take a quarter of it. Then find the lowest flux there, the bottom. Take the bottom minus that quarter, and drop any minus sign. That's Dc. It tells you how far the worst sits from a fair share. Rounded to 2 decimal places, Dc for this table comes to 16.54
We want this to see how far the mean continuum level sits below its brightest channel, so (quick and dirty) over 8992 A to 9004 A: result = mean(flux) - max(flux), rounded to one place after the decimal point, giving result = -0.2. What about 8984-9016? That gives -0.4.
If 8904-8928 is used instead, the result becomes -0.1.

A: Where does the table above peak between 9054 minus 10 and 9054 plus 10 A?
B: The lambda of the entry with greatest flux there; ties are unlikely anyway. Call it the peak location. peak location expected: 9050.0 A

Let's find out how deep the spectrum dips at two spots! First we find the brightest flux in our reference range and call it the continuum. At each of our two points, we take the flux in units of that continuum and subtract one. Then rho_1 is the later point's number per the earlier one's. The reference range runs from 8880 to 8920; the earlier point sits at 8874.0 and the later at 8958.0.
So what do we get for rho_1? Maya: 1.1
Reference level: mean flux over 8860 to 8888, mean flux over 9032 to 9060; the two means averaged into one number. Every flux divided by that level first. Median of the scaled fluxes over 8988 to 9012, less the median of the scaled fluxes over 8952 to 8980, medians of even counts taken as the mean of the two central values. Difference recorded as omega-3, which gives -0.024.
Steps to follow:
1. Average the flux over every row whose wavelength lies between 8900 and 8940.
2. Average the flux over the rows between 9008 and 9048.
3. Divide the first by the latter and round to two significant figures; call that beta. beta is 0.96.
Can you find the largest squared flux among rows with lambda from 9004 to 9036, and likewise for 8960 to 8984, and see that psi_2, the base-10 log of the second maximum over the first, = -0.02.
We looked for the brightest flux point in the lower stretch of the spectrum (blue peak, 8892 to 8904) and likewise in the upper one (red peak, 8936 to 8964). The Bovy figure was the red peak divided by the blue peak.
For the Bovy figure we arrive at 1.04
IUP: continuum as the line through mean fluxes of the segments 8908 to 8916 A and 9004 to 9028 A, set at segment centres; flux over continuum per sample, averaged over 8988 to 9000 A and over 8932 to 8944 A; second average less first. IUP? 0.06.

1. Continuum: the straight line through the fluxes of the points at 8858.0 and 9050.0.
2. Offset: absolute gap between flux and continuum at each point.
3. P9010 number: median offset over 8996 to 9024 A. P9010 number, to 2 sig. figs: 1.6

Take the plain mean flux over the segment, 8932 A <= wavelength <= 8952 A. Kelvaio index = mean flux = 23.4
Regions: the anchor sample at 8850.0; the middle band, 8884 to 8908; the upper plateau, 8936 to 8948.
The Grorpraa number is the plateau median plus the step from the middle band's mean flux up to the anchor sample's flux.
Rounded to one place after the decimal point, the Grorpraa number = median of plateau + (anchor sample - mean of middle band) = 24.3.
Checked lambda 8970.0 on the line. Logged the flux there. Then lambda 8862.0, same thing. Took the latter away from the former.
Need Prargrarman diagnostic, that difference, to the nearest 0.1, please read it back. 1.2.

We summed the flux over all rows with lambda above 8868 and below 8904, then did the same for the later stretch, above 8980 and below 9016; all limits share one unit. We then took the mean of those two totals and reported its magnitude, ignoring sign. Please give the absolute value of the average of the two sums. 209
